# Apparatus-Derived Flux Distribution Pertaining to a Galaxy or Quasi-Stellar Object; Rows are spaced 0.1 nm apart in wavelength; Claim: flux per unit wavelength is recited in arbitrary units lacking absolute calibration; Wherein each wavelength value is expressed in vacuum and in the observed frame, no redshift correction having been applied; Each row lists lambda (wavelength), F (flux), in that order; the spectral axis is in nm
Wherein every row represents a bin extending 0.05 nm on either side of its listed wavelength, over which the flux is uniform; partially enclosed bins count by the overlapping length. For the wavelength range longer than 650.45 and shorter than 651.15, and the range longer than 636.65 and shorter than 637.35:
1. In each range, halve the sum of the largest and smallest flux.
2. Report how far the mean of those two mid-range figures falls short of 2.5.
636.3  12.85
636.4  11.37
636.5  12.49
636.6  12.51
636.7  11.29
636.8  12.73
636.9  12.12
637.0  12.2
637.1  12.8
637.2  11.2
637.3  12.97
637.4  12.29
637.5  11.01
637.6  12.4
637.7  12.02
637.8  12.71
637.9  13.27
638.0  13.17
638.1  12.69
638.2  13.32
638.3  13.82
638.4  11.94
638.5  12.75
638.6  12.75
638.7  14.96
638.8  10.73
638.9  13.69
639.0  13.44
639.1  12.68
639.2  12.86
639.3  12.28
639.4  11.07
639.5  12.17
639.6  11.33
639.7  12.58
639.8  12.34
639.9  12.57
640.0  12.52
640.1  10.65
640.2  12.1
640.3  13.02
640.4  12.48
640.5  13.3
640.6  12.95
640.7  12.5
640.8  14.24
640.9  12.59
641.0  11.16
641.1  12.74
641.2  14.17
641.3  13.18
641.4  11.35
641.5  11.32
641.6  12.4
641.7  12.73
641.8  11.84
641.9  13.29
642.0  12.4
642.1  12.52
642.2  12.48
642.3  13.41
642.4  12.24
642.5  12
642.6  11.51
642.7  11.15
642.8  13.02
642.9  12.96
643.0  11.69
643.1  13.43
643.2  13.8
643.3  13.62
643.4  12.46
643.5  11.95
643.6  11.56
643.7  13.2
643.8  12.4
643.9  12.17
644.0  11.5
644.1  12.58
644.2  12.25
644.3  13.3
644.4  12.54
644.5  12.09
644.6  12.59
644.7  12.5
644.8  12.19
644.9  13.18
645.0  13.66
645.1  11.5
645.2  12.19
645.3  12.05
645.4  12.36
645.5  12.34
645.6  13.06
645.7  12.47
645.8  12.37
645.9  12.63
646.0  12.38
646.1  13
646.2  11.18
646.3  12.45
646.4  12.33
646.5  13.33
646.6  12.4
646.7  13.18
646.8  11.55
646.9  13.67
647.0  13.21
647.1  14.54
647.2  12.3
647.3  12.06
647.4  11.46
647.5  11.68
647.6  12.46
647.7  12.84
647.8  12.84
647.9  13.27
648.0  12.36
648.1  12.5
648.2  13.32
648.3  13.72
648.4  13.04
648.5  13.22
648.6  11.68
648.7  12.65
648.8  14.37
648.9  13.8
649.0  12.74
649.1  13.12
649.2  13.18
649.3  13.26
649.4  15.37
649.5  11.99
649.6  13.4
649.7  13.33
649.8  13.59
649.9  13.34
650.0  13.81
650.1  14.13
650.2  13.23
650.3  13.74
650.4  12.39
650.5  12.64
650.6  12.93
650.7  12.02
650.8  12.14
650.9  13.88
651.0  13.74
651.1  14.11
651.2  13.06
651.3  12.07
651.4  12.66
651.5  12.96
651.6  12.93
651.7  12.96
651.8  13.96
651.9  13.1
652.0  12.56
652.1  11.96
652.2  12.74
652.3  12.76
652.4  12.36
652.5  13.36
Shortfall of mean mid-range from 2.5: -10.1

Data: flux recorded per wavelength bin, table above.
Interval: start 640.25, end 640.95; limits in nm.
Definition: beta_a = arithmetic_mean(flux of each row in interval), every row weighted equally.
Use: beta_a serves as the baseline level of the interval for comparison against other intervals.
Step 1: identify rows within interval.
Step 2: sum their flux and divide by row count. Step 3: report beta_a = 13.0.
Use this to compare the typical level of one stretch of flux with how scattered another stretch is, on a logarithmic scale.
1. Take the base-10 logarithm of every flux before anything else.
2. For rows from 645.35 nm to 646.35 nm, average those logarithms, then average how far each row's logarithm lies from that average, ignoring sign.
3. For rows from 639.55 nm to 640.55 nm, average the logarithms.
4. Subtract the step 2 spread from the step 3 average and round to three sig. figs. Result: 1.08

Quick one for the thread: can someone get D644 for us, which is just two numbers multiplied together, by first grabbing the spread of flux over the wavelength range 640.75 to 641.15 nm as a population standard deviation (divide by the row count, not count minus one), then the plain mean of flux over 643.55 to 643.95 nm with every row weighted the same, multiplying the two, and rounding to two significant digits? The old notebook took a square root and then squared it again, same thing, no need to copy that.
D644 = 13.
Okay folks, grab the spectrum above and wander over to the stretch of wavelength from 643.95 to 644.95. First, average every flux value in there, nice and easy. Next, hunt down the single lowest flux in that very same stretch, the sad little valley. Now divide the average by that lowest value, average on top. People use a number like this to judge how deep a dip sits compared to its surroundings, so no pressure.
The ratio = 1.08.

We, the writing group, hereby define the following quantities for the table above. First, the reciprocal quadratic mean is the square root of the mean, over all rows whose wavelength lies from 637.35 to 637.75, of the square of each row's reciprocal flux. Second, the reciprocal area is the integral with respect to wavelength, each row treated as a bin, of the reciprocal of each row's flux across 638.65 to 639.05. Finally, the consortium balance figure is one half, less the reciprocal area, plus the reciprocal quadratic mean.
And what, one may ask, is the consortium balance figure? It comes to 0.553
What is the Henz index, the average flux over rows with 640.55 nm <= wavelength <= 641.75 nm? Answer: 12.6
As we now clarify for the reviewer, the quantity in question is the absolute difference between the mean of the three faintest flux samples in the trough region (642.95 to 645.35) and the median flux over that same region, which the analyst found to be 0.9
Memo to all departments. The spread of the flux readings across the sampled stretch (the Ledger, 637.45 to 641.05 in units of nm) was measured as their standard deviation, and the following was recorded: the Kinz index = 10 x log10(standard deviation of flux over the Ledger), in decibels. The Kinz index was -0.3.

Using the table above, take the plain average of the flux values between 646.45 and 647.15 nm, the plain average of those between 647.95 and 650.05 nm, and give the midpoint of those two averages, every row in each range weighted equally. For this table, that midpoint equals 13.2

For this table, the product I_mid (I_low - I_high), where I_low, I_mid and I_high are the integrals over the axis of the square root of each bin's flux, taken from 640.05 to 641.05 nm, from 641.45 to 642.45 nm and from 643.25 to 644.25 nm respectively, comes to 0.06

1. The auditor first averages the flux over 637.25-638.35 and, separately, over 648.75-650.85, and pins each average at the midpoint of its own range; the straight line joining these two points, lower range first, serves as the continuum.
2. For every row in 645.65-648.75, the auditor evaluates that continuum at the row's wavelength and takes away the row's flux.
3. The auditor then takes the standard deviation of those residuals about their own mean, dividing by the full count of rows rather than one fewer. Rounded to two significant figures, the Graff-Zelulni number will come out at 0.71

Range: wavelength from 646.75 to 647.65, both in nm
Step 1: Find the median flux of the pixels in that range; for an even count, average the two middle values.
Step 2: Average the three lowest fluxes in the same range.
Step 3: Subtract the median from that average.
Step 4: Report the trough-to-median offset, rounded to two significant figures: -0.74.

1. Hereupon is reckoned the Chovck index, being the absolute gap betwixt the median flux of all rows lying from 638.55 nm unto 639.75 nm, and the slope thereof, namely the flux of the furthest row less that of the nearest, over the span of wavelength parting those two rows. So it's 12.8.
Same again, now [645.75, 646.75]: 11.5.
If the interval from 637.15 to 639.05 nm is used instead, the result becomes 11.5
